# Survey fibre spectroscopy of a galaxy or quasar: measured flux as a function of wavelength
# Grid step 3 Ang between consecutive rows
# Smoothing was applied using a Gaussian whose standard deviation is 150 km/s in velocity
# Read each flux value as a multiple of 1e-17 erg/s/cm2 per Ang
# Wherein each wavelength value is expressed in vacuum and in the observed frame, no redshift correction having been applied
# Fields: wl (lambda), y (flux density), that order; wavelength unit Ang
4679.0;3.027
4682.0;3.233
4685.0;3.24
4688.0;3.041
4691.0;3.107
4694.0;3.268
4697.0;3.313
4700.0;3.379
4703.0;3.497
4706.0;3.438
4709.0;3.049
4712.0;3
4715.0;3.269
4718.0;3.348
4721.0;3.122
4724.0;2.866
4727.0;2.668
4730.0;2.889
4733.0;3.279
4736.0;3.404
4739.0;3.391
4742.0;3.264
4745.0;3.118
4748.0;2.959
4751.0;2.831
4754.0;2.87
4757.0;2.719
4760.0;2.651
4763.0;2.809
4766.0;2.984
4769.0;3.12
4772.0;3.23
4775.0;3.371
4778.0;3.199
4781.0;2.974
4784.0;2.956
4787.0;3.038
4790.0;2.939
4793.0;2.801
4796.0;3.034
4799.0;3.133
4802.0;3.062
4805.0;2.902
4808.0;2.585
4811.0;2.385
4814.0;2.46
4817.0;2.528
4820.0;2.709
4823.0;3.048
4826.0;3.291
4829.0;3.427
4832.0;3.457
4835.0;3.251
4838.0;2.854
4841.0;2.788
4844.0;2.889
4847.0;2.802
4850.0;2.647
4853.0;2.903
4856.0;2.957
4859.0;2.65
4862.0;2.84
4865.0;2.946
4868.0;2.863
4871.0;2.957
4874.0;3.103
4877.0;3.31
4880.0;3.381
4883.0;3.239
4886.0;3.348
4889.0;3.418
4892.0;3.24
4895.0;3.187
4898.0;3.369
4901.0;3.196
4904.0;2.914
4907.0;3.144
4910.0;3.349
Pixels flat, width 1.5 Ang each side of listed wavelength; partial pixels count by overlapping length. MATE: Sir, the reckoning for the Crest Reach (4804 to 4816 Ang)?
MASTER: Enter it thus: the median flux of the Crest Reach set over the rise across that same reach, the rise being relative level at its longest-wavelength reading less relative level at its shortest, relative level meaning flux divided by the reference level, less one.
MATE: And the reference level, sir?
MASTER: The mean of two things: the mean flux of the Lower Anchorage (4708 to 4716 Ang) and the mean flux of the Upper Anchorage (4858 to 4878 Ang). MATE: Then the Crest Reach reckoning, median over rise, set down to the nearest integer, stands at -17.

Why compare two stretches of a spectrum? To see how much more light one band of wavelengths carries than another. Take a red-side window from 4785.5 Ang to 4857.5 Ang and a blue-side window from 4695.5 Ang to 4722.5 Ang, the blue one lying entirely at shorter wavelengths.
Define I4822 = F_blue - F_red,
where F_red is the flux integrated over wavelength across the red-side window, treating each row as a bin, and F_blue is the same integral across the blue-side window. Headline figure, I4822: -121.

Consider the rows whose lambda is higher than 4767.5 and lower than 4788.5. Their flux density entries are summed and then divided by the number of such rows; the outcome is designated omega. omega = 3.13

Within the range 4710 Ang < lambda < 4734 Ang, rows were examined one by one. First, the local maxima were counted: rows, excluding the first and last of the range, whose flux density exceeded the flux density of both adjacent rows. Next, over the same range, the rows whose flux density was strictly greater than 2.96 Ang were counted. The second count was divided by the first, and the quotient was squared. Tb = 25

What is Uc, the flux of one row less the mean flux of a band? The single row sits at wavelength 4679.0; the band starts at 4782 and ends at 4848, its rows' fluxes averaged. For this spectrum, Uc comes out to 0.10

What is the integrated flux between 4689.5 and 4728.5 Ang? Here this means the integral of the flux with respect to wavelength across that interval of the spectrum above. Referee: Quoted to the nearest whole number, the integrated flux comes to 124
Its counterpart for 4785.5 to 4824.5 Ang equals 110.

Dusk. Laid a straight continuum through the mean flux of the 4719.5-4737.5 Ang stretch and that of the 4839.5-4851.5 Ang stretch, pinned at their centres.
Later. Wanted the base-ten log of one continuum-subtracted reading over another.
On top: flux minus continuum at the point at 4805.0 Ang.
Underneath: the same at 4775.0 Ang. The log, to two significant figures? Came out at -1.1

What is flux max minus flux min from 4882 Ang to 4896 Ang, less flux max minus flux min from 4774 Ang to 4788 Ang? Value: -0.18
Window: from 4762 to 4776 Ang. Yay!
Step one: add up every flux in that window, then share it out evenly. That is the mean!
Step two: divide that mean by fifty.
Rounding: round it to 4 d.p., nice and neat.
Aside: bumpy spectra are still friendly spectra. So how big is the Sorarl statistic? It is 0.0621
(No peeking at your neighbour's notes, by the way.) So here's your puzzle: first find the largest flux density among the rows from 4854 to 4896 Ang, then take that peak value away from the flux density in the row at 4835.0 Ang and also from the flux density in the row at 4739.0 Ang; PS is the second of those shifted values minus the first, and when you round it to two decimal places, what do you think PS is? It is 0.14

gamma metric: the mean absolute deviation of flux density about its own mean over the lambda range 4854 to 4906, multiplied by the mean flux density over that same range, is 0.6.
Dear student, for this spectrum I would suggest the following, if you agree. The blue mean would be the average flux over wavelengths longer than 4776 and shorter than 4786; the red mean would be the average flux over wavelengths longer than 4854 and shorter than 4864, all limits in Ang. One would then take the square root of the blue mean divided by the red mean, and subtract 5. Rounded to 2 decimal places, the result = -3.96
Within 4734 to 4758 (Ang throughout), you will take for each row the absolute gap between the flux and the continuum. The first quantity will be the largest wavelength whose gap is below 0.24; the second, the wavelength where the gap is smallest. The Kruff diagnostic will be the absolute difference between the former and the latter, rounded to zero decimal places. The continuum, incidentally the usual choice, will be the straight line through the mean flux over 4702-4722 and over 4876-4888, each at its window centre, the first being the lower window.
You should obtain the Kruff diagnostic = 3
